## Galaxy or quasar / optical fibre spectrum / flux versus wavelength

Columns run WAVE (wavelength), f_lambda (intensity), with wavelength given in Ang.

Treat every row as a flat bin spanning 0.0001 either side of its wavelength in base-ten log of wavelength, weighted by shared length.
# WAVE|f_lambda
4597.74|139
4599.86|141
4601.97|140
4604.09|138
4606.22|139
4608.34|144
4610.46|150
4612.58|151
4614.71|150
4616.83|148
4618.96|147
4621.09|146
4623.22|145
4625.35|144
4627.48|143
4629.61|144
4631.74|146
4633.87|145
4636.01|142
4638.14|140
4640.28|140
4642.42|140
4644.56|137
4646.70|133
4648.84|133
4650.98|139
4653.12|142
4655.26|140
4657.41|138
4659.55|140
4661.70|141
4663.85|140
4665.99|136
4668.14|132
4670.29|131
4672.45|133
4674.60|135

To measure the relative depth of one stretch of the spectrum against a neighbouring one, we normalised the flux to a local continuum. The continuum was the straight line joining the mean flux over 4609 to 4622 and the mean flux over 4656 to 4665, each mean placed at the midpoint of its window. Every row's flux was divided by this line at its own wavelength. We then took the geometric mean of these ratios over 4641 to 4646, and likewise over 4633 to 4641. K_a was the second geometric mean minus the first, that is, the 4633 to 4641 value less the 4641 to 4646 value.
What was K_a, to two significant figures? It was 0.014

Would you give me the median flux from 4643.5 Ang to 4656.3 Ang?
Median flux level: 138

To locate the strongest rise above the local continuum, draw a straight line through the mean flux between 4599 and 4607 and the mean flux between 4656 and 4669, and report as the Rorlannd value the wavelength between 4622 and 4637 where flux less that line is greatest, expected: 4631.74 Ang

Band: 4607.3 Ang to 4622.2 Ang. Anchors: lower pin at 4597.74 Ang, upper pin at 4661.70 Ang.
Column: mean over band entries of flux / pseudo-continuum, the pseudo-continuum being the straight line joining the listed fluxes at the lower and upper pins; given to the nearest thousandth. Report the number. 1.061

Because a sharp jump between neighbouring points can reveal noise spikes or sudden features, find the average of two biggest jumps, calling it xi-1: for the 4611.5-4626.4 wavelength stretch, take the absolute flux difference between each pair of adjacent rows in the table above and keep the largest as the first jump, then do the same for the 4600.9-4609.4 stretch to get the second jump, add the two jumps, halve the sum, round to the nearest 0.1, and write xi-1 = 3.5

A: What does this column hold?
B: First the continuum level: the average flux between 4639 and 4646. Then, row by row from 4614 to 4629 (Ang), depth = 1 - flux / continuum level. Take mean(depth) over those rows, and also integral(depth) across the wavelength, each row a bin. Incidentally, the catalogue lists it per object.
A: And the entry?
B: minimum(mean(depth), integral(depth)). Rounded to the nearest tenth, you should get -0.8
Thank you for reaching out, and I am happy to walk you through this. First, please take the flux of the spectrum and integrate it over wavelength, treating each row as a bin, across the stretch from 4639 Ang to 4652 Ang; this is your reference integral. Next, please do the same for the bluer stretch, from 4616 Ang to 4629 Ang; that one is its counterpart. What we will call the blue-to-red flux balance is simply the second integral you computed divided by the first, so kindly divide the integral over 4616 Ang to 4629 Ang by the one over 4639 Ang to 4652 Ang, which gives 1.06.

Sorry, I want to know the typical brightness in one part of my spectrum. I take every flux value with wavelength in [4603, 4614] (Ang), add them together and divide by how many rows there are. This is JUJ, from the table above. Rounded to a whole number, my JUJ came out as 144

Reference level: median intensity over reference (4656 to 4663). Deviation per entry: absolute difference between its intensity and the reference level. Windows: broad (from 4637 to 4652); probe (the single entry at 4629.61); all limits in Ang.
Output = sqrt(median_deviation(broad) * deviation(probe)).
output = 2.0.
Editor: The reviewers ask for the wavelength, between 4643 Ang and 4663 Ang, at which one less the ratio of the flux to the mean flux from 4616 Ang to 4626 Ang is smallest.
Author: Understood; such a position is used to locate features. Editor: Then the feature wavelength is 4653.12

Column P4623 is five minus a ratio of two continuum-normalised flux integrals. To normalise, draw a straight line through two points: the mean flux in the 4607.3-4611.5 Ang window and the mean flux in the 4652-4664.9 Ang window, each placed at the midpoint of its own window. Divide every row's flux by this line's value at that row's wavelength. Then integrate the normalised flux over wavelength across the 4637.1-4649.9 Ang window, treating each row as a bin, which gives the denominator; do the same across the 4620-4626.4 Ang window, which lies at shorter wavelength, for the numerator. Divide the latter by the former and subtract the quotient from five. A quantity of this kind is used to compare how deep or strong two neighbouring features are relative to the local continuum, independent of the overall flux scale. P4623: 4.5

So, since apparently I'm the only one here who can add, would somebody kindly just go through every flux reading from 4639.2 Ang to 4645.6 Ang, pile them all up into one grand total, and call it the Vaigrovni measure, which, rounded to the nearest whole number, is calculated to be 417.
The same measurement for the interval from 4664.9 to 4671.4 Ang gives 399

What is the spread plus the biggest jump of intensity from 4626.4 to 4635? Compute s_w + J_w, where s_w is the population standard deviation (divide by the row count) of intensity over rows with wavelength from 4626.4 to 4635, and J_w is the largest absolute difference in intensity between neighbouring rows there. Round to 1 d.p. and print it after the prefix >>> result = 3.1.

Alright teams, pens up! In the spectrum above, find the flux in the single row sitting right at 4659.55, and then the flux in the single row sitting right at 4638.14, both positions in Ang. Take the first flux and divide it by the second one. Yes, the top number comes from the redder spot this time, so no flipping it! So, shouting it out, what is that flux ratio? 1.00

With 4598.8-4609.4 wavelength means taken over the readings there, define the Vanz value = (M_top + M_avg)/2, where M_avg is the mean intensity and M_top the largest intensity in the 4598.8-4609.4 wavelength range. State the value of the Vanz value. 142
